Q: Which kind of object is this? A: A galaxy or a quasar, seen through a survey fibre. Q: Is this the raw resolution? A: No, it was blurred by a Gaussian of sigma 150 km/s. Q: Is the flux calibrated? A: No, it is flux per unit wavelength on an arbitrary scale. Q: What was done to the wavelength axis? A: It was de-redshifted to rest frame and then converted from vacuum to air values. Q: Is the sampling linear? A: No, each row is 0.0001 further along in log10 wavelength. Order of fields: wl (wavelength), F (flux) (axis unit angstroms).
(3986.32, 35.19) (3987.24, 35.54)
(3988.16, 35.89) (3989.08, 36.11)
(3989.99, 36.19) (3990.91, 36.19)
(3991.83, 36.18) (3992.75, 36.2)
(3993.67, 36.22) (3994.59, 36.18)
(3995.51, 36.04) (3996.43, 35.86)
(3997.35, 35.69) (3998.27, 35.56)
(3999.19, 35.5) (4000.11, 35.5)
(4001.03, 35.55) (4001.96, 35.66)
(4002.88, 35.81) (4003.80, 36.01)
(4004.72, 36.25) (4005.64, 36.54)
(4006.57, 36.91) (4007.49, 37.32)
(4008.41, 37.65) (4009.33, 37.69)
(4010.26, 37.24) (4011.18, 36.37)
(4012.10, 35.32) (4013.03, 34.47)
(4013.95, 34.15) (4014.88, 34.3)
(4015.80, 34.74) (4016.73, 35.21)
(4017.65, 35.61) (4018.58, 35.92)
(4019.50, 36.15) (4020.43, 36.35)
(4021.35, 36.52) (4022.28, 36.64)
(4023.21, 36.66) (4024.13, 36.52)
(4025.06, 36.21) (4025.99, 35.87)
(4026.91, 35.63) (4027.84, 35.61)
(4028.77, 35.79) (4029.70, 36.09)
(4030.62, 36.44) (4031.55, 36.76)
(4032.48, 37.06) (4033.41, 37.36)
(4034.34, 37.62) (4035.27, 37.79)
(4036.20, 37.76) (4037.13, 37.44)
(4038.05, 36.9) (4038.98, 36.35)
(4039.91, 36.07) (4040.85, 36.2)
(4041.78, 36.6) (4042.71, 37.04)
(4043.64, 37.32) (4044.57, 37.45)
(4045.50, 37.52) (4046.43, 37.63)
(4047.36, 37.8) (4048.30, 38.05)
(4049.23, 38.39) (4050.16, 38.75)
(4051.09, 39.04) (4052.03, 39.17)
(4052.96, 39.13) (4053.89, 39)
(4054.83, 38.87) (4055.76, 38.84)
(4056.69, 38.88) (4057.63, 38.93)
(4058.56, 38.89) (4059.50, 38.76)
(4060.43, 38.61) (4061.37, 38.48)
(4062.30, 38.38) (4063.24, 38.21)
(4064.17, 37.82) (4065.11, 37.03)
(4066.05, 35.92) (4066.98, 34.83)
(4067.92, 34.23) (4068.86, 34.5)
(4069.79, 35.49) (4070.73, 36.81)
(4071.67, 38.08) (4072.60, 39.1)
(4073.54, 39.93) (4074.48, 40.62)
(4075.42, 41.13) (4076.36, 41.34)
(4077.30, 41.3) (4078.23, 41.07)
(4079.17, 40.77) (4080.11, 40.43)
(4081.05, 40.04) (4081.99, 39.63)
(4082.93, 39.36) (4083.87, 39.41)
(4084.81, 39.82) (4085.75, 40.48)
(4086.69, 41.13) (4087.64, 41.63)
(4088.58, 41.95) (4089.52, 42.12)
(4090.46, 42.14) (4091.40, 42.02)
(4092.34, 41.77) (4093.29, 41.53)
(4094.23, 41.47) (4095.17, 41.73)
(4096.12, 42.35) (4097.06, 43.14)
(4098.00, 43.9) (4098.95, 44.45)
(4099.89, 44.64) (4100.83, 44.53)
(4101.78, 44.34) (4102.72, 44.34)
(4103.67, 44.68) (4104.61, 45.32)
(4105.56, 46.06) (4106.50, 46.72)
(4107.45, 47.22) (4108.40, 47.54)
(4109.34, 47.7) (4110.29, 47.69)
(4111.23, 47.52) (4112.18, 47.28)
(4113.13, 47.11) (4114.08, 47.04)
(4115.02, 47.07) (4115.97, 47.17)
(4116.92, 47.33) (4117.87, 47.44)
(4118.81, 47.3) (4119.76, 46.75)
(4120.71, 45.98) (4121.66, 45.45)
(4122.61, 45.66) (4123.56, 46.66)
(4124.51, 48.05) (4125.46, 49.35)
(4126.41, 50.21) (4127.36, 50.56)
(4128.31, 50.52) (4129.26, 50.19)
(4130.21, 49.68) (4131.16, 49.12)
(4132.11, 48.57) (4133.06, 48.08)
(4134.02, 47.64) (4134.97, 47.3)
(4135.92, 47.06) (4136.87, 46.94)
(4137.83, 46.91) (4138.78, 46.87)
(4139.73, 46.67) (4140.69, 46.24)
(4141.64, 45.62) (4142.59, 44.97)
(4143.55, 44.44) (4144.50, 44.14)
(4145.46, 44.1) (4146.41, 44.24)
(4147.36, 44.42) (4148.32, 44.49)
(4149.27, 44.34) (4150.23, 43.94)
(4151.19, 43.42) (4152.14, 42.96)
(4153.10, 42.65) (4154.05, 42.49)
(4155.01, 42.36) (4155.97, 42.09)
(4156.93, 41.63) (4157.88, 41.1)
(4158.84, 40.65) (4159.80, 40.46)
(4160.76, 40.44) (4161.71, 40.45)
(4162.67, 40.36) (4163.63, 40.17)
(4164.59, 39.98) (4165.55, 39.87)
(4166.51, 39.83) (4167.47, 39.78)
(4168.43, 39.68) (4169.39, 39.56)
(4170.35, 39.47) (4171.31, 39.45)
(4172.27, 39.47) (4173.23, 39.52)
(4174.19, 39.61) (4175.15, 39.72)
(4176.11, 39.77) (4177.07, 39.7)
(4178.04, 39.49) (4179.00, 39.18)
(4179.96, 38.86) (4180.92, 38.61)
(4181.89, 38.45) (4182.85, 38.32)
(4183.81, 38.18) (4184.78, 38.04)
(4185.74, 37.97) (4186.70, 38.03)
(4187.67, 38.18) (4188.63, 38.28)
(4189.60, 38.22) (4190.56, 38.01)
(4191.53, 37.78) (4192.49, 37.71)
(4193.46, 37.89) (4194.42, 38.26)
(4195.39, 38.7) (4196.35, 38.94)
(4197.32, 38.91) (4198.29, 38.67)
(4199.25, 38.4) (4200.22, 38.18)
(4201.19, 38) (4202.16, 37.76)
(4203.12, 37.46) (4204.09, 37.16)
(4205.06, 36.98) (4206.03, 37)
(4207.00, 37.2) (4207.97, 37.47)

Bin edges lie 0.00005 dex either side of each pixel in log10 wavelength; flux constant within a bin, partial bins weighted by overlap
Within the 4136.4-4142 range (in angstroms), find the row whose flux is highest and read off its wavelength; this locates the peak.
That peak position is 4136.87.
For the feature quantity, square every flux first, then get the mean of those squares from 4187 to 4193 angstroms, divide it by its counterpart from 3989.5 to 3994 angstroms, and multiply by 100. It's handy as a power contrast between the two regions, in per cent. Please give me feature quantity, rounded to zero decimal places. 110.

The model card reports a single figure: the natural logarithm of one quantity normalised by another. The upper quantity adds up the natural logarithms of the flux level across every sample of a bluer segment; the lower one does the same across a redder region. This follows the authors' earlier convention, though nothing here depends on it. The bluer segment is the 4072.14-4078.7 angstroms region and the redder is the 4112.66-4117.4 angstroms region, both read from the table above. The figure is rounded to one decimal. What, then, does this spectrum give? 0.3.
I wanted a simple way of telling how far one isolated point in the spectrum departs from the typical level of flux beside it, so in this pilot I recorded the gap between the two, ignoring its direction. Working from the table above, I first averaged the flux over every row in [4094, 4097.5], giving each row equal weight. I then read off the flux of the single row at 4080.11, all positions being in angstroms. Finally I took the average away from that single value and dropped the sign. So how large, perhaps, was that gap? 2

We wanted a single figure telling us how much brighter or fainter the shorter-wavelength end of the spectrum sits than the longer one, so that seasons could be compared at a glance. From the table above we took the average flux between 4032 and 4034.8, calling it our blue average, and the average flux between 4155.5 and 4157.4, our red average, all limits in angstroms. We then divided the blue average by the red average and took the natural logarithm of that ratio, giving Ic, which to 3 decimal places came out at -0.114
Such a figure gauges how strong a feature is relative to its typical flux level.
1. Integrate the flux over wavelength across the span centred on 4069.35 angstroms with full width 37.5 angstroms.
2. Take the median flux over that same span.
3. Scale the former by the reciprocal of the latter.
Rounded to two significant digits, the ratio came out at 37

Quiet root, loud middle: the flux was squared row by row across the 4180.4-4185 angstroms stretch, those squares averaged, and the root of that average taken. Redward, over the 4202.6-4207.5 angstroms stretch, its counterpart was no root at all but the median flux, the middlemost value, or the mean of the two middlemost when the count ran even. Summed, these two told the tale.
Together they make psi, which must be 75.5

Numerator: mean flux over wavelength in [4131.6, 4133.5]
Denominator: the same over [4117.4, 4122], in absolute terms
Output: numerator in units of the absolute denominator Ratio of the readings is 1.0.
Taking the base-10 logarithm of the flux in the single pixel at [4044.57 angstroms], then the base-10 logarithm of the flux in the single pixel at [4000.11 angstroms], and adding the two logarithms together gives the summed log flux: 3.12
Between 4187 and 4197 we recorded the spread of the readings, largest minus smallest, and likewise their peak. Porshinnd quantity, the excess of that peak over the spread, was 37.7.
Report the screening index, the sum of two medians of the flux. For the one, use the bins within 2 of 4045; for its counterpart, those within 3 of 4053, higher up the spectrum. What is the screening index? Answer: 76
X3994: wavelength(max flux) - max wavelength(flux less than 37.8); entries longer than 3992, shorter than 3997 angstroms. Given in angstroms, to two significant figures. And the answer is -2.8 angstroms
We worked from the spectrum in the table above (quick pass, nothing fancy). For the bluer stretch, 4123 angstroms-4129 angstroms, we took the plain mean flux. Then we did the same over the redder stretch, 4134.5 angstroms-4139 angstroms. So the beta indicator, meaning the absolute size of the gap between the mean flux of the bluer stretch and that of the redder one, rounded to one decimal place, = 2.2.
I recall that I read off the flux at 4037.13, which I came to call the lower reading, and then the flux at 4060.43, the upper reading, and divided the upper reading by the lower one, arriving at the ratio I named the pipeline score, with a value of 1.03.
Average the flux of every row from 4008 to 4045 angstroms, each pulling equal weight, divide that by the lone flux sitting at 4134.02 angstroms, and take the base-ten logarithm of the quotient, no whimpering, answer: -0.12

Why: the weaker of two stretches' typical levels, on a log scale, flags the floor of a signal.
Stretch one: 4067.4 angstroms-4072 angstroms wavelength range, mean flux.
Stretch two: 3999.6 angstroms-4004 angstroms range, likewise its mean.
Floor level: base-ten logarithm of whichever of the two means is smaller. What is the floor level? 1.55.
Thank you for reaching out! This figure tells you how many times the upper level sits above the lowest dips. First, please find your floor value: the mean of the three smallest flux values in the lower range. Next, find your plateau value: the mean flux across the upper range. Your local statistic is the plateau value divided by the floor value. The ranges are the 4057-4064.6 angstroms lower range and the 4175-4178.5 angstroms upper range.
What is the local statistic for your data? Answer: 1.04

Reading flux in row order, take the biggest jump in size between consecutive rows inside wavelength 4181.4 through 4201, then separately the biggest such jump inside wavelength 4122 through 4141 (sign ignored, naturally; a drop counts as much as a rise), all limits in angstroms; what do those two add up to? 1.83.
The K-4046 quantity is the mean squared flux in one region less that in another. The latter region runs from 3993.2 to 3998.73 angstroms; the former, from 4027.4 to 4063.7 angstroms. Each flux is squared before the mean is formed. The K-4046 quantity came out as 133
